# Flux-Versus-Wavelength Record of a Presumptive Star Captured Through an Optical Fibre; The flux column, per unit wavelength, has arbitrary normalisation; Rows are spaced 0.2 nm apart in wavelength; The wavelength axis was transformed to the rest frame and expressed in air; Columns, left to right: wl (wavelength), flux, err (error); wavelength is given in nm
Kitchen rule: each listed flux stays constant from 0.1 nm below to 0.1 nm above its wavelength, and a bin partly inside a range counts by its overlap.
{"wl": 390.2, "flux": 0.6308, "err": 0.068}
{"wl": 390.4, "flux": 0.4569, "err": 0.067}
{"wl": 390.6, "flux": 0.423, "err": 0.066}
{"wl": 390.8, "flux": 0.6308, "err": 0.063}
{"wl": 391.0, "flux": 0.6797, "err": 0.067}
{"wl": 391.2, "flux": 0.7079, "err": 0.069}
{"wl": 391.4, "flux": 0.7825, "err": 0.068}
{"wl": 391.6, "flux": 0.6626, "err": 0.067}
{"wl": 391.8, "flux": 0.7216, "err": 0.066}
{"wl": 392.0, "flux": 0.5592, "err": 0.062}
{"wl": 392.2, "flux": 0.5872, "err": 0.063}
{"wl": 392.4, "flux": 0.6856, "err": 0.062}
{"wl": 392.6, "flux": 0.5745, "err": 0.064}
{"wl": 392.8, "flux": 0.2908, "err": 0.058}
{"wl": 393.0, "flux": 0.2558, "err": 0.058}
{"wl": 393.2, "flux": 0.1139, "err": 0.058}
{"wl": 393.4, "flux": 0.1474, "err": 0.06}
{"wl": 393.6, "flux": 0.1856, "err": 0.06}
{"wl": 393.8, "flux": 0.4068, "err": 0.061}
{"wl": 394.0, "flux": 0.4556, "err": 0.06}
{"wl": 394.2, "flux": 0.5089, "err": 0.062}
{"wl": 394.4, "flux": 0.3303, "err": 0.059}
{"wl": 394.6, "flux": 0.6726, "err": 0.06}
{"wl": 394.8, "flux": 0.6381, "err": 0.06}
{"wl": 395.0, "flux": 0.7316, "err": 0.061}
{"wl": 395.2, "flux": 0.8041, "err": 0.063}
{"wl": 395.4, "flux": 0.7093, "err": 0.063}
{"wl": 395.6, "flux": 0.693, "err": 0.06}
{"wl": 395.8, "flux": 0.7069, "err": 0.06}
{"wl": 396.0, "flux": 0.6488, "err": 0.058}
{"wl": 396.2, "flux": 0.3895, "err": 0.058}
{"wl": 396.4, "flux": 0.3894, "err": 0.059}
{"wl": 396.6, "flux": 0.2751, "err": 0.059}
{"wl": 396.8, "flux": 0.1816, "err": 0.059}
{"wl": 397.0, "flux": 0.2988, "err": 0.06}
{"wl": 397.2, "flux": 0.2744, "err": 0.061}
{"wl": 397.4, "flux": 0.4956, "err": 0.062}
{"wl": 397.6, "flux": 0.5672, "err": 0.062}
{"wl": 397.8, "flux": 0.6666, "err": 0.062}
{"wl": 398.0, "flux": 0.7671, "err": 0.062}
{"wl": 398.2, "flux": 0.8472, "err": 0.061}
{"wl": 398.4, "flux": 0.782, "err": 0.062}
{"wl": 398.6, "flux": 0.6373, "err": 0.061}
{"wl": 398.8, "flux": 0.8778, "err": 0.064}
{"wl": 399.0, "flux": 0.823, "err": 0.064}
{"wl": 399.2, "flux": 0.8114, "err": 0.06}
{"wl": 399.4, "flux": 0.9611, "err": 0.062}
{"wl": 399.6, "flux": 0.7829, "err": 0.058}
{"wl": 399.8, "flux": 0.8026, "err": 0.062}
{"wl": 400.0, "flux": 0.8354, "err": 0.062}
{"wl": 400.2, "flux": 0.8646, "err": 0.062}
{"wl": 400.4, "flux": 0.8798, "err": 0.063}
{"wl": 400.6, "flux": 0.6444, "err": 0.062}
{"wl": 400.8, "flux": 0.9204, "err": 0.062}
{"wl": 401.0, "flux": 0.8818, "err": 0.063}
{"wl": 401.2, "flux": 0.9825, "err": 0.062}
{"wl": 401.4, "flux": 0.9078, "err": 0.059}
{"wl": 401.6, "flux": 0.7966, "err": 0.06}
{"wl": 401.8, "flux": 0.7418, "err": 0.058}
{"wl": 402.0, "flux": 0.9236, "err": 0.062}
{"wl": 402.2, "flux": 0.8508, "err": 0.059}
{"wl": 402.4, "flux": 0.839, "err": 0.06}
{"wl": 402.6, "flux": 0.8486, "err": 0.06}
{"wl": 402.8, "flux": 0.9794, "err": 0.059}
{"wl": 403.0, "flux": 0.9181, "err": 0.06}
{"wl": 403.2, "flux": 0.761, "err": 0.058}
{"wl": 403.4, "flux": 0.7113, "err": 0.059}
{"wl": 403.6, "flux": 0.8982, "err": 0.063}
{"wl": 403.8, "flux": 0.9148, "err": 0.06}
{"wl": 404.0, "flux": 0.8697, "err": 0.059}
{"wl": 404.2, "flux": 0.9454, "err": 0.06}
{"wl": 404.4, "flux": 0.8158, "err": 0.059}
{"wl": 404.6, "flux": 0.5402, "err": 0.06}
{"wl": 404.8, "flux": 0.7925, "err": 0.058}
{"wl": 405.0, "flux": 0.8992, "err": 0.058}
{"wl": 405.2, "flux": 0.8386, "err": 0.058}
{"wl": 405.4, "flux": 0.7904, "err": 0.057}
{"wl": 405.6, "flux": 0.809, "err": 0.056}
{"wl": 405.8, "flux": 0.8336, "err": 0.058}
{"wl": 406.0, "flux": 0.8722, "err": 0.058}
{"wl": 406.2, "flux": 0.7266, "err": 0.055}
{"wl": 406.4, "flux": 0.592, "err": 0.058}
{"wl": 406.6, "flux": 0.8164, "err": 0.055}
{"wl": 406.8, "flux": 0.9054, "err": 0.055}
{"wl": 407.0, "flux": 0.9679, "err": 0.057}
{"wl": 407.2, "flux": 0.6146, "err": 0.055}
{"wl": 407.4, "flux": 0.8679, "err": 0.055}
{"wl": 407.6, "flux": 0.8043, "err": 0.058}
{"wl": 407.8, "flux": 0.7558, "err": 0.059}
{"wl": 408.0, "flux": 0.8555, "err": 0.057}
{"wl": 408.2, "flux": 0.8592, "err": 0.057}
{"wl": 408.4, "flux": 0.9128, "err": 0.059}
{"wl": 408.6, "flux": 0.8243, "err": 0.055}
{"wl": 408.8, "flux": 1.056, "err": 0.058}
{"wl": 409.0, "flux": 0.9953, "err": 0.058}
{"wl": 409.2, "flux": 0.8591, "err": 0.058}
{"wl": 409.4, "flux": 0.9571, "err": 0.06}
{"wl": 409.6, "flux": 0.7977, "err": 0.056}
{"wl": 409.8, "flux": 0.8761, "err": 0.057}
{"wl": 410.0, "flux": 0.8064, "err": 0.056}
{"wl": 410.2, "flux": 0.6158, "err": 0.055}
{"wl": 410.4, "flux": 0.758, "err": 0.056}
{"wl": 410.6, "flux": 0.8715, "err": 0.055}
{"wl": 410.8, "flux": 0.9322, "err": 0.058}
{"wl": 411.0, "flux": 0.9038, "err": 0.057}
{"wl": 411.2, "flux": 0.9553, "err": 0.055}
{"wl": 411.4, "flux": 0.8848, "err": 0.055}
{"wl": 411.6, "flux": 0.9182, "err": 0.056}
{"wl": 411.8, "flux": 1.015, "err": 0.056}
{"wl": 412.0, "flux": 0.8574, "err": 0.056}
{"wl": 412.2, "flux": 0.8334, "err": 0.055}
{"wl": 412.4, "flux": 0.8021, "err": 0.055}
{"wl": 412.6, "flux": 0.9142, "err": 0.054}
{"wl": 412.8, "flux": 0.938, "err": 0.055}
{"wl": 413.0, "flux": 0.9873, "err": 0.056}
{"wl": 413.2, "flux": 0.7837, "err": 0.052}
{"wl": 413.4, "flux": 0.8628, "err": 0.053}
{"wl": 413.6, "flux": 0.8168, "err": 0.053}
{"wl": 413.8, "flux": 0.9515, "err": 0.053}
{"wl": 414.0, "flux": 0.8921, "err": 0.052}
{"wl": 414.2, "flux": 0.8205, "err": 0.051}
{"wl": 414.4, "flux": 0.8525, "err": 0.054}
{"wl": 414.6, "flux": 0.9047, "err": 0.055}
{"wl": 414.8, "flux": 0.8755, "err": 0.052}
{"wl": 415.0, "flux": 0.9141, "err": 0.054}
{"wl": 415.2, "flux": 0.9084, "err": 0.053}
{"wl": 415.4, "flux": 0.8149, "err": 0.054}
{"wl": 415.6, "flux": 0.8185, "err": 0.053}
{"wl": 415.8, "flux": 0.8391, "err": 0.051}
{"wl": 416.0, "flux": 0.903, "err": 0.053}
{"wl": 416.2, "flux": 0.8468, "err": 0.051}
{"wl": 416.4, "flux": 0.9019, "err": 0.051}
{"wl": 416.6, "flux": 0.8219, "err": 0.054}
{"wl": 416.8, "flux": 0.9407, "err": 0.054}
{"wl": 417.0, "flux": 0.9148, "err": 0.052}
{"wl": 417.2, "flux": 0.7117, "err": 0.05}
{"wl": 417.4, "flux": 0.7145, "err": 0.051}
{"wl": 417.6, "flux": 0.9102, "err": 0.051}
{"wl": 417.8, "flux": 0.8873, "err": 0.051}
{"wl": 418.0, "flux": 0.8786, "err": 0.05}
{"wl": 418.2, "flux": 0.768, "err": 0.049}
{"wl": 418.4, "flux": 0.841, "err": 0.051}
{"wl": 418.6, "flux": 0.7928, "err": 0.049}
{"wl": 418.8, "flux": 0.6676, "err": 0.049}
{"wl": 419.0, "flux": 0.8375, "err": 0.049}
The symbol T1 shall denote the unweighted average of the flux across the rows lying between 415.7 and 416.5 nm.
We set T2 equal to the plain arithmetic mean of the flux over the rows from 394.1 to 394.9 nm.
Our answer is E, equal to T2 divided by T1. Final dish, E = 0.62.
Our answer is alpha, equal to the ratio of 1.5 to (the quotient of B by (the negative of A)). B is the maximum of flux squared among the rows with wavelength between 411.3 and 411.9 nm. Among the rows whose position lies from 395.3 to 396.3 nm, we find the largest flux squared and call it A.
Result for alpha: -0.7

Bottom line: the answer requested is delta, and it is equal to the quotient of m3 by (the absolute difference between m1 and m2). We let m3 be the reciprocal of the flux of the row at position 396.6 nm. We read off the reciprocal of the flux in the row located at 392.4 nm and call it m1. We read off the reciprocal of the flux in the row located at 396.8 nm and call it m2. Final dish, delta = 1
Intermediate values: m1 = 1.46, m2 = 5.51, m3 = 3.6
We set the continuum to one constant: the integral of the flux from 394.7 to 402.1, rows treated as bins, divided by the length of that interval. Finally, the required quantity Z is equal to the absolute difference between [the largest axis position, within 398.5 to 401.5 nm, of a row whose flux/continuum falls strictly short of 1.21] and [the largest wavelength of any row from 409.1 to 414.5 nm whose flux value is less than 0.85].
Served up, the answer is 13.60 nm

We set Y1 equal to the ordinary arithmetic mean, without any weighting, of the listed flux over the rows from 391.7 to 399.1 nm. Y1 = 0.532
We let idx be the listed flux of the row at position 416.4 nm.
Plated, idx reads 0.9019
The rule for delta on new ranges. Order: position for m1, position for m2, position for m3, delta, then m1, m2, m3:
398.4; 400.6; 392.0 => 7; 1.28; 1.55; 1.8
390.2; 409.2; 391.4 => 3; 1.59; 1.16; 1.3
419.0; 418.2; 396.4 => 24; 1.19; 1.30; 2.6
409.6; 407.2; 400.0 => 3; 1.25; 1.63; 1.2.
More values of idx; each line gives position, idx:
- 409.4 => 0.9571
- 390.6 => 0.423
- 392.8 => 0.2908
